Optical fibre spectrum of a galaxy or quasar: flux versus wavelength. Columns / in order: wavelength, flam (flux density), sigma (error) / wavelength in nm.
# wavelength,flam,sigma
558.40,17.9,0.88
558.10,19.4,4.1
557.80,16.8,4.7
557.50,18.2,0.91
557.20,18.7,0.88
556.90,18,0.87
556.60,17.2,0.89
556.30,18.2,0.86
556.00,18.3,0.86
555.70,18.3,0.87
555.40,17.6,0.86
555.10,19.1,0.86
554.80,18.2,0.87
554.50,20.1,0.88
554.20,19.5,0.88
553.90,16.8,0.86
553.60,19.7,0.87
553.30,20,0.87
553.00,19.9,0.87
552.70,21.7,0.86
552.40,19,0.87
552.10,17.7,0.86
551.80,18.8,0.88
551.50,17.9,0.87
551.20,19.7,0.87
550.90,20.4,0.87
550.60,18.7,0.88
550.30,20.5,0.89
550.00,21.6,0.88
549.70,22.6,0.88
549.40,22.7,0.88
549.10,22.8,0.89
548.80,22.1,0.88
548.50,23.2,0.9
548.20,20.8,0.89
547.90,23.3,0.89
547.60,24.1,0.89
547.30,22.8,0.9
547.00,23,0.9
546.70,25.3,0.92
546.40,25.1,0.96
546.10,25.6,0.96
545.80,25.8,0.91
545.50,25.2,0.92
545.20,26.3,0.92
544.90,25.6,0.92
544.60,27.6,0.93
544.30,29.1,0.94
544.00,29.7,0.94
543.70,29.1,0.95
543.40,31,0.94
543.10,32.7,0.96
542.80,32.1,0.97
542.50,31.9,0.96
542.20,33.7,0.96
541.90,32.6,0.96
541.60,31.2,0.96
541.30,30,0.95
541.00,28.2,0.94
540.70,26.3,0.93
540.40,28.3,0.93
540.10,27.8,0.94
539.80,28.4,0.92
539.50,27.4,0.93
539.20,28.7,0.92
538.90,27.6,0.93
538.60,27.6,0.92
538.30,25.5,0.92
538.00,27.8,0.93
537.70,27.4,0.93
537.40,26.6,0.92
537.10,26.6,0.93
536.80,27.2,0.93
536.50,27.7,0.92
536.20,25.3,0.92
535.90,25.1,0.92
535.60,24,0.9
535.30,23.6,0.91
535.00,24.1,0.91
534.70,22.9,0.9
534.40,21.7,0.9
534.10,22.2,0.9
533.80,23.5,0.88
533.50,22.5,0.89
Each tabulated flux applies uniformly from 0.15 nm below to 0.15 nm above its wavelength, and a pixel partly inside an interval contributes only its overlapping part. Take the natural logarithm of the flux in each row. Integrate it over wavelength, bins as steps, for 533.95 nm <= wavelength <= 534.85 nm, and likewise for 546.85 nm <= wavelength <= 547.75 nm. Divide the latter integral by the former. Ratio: 1.01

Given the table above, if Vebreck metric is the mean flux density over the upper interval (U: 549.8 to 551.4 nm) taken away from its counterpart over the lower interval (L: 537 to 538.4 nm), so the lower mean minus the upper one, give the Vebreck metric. 7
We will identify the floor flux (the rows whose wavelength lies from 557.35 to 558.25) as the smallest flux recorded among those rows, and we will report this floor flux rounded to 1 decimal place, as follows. 16.8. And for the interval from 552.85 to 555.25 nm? 16.8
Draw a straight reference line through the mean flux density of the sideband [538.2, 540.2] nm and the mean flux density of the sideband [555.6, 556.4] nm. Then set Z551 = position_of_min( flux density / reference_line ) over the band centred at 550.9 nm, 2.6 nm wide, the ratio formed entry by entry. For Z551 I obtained 551.50 nm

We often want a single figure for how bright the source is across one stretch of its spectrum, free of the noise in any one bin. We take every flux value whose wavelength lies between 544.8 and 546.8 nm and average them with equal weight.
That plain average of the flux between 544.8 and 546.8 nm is 26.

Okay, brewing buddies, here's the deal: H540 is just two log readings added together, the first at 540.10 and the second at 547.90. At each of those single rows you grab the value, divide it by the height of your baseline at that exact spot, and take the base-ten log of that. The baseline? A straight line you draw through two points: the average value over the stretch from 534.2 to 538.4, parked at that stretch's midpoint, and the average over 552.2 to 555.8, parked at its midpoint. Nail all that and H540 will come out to 0.10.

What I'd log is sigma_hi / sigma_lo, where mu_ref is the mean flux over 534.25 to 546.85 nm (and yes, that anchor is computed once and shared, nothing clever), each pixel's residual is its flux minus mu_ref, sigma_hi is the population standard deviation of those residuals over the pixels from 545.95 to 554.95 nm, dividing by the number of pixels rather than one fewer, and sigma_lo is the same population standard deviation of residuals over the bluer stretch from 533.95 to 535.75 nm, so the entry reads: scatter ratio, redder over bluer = 2.6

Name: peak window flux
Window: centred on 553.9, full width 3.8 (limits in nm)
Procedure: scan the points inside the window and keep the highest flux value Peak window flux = 21.7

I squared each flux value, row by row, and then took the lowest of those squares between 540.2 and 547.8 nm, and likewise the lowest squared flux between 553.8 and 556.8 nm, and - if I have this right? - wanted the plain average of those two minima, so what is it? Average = 401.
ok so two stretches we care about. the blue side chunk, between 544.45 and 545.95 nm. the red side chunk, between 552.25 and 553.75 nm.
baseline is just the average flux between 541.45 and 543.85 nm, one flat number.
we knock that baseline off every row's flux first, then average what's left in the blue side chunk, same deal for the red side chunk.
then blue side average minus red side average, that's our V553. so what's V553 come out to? 6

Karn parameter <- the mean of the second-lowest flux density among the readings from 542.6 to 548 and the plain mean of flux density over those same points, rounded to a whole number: 25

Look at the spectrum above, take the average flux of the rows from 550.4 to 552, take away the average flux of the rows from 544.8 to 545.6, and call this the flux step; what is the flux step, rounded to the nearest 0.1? -6.6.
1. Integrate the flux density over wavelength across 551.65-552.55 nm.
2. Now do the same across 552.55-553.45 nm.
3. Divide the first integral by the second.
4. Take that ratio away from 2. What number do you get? 1.10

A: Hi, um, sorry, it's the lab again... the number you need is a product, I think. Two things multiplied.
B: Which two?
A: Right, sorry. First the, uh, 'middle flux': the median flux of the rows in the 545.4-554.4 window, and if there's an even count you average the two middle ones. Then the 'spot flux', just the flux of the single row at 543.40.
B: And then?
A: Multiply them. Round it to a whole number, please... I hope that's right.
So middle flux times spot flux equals 671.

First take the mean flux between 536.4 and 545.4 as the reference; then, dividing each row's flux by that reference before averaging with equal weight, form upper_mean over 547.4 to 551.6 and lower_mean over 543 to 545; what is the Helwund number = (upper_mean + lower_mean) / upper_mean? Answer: 2.36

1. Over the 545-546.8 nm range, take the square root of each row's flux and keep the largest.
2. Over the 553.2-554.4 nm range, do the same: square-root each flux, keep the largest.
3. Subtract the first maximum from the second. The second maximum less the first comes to -0.66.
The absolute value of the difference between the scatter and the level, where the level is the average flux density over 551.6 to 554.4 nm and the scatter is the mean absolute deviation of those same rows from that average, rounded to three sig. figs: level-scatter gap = 18.2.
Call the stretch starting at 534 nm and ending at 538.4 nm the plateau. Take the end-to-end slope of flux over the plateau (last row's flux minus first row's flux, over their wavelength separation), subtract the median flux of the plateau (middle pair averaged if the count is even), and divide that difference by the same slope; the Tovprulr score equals -31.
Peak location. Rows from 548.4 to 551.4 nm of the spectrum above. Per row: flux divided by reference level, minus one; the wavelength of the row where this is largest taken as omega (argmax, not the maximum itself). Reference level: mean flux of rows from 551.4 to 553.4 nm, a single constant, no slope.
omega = 548.50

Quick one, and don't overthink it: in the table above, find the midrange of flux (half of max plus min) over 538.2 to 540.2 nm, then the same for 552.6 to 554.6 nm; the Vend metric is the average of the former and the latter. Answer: 23.2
